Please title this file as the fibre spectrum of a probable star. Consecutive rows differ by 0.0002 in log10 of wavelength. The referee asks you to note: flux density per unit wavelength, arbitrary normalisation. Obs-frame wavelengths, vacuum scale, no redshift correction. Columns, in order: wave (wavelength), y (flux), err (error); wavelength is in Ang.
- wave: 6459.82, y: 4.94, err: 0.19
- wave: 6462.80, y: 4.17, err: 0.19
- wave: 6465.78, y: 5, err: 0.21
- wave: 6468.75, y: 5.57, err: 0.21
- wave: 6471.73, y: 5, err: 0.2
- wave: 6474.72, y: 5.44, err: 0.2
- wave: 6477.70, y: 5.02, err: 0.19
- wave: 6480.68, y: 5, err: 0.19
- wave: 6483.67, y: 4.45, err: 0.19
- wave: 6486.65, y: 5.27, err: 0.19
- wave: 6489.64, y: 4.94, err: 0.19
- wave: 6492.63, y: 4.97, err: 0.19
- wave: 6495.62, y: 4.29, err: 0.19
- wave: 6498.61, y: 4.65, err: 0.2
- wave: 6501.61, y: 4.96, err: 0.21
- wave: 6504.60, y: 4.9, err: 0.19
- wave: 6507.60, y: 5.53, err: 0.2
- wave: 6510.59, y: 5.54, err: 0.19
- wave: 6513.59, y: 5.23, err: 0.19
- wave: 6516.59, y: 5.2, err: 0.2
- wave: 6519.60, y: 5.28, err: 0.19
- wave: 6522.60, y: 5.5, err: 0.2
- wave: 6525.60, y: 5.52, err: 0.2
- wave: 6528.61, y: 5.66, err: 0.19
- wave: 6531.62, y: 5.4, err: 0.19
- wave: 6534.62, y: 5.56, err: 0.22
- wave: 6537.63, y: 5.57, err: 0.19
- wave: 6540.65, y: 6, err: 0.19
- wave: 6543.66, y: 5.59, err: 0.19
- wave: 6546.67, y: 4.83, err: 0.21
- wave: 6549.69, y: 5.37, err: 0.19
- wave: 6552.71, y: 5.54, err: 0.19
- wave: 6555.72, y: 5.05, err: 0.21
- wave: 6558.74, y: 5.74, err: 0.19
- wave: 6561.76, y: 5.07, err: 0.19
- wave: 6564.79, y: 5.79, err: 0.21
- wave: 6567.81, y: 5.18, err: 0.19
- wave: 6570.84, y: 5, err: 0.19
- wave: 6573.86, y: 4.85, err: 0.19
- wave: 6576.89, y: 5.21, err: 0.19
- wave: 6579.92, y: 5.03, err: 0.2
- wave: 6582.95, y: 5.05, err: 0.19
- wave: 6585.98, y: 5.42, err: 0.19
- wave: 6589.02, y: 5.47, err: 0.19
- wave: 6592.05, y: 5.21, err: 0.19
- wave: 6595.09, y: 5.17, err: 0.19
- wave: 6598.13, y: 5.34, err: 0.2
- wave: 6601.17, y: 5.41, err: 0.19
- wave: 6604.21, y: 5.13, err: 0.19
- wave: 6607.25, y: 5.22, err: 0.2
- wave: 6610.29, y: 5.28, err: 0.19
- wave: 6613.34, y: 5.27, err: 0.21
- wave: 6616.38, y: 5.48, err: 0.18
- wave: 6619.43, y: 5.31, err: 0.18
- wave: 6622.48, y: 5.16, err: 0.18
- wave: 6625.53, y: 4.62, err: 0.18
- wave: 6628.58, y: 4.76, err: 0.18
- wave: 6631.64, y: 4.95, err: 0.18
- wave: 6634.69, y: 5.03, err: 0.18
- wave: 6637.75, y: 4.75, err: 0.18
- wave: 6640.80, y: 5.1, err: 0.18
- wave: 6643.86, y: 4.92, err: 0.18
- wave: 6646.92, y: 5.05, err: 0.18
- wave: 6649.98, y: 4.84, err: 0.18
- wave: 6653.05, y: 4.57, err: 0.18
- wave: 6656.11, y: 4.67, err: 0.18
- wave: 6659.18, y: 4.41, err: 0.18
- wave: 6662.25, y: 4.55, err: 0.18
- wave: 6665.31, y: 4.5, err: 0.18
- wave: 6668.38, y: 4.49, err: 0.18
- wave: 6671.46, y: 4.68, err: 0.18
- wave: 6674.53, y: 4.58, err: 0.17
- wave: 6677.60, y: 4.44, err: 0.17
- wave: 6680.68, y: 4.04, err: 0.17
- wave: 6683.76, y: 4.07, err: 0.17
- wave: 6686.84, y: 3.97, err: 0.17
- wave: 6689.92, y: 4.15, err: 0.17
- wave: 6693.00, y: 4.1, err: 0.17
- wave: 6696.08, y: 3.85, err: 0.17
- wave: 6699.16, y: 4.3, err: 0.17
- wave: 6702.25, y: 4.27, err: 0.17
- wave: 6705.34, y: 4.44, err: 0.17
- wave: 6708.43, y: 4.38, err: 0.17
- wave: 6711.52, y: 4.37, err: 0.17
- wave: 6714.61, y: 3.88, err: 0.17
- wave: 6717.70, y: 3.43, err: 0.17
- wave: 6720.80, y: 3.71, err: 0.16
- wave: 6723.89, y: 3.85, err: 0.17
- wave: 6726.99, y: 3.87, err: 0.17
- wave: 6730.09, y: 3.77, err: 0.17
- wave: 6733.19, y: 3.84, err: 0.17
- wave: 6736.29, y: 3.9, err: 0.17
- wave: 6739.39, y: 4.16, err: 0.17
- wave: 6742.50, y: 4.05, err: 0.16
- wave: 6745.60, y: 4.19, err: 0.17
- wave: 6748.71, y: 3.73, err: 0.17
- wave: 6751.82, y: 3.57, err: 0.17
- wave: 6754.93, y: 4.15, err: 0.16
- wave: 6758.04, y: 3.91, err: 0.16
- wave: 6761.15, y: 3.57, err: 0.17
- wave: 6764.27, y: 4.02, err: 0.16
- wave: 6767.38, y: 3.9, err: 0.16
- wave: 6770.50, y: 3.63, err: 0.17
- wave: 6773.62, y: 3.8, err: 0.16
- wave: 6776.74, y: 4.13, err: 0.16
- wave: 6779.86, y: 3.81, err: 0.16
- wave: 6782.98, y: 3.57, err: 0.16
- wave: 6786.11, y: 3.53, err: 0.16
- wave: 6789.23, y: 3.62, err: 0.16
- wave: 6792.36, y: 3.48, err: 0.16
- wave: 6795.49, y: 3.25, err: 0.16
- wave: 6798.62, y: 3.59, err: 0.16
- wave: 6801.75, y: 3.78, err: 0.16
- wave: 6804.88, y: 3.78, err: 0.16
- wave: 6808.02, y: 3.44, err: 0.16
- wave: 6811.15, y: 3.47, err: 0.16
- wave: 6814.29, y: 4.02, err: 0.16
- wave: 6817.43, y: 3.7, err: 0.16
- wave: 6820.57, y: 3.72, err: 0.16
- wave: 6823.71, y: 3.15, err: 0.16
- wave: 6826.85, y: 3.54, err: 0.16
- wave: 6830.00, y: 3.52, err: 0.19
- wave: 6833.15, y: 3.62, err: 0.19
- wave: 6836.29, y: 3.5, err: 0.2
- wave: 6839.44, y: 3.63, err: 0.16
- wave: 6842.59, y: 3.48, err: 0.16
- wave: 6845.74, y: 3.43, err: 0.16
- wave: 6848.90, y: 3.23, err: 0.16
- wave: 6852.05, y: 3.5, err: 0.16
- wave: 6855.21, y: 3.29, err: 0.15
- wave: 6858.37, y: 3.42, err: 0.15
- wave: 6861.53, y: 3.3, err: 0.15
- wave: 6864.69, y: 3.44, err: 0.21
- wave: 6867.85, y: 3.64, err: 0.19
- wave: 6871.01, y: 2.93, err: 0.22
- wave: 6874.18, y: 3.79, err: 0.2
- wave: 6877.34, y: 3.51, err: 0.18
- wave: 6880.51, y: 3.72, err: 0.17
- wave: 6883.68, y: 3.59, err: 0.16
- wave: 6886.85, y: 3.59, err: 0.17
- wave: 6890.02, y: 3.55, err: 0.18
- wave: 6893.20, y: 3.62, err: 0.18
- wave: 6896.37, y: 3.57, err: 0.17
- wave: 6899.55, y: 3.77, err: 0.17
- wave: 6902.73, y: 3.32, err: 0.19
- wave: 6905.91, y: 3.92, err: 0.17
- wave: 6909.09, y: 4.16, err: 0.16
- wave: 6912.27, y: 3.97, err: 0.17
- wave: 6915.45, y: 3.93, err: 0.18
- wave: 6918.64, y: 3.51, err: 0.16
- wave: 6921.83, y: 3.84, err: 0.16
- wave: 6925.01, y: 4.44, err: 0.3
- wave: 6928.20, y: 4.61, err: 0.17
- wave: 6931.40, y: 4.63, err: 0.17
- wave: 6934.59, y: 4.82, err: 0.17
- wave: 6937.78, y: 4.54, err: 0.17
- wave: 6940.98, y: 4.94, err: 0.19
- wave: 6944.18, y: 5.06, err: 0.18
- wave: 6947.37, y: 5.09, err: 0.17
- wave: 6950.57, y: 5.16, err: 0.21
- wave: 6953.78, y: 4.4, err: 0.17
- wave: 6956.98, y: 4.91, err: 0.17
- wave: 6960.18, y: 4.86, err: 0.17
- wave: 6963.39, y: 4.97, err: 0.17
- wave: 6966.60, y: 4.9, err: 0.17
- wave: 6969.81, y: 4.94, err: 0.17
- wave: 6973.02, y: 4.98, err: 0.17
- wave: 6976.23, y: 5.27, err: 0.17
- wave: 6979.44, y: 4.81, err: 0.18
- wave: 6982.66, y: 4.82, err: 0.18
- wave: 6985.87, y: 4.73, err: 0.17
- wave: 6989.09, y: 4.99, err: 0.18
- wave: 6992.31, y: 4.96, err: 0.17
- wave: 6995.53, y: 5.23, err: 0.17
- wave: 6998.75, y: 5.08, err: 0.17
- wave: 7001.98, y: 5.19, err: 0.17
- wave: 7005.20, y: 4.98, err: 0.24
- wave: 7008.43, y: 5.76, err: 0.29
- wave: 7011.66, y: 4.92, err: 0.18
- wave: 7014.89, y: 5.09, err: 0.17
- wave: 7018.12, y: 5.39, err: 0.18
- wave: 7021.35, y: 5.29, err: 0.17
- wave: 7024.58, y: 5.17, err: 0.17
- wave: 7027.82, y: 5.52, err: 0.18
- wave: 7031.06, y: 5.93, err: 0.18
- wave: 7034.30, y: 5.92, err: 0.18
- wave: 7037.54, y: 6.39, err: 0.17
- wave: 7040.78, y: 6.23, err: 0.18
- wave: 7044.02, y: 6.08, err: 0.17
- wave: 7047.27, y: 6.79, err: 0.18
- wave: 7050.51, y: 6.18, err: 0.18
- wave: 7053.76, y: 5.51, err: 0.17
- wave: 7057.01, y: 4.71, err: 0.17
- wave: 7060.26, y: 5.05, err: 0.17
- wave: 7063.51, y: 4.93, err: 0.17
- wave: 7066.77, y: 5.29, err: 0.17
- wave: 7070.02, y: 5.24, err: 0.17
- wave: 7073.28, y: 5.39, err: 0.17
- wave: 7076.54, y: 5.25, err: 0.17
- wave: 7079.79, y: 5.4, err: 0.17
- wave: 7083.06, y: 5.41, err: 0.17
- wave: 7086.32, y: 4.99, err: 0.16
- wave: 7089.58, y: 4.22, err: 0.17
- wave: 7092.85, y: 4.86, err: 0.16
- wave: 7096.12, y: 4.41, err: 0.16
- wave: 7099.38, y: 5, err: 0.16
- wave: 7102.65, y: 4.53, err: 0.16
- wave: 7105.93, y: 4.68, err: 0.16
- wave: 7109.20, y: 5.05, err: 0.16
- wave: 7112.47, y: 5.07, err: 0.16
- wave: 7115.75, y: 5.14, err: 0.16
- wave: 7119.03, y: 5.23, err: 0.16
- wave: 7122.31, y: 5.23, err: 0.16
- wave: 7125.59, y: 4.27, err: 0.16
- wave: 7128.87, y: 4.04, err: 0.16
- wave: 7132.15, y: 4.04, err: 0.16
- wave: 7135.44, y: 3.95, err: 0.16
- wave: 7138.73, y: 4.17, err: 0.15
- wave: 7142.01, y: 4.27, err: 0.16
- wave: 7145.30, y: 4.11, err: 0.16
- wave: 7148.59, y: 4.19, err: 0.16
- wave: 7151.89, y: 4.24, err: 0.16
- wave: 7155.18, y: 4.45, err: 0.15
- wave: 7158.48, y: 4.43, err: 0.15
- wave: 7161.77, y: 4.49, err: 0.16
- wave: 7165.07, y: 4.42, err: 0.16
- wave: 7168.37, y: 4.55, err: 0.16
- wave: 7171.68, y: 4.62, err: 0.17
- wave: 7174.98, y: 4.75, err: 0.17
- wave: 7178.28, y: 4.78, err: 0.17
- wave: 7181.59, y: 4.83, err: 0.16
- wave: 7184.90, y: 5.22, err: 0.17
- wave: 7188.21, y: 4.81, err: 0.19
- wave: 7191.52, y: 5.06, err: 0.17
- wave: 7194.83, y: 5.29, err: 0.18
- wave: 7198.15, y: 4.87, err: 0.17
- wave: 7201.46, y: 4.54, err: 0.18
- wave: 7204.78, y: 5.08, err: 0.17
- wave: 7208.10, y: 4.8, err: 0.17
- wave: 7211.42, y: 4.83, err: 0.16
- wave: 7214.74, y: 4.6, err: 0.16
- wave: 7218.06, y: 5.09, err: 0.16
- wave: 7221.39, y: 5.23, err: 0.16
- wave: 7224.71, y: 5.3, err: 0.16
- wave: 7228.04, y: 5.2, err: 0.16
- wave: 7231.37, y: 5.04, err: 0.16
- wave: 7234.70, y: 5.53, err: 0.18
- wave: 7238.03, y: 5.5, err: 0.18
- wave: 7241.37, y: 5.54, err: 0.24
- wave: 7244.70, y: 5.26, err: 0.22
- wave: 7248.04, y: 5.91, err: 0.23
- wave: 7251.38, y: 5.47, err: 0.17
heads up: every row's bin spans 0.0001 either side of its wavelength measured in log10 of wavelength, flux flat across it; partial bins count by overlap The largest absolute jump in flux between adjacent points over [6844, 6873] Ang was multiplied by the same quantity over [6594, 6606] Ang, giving 0.20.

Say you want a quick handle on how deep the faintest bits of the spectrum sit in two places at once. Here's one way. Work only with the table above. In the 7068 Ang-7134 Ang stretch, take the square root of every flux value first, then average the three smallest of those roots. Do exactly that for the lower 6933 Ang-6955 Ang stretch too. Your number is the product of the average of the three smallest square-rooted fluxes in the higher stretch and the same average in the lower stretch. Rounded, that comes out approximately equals 4.3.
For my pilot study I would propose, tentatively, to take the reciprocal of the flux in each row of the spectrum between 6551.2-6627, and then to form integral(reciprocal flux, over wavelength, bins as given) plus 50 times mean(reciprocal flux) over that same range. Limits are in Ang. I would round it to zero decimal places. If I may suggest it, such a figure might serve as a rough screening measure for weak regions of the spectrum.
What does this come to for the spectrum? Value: 24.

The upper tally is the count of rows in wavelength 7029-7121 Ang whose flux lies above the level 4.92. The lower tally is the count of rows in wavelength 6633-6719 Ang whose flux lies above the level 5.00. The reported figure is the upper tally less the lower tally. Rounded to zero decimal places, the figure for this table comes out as 19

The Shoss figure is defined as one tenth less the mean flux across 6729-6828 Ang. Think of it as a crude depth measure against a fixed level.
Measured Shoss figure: -3.64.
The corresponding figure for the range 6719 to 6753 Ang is -3.78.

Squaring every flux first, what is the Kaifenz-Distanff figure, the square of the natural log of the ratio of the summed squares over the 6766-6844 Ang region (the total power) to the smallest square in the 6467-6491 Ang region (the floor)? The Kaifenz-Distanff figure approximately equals 7.9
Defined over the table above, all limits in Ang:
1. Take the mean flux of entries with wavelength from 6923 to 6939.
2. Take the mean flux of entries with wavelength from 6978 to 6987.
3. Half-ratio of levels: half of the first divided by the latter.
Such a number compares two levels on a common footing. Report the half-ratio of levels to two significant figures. 0.48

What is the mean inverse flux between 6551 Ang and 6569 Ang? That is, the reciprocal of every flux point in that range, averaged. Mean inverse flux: 0.186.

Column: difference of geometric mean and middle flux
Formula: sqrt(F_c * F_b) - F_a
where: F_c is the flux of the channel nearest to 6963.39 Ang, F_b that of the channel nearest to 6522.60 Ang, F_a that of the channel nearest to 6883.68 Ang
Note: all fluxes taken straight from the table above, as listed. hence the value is 1.6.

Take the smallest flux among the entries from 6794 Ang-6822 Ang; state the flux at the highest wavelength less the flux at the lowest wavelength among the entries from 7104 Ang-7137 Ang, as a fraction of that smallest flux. -0.22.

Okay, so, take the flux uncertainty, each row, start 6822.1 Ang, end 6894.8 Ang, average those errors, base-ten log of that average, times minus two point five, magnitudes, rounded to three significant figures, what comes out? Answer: 1.90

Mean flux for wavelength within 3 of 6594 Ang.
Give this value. 5.19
